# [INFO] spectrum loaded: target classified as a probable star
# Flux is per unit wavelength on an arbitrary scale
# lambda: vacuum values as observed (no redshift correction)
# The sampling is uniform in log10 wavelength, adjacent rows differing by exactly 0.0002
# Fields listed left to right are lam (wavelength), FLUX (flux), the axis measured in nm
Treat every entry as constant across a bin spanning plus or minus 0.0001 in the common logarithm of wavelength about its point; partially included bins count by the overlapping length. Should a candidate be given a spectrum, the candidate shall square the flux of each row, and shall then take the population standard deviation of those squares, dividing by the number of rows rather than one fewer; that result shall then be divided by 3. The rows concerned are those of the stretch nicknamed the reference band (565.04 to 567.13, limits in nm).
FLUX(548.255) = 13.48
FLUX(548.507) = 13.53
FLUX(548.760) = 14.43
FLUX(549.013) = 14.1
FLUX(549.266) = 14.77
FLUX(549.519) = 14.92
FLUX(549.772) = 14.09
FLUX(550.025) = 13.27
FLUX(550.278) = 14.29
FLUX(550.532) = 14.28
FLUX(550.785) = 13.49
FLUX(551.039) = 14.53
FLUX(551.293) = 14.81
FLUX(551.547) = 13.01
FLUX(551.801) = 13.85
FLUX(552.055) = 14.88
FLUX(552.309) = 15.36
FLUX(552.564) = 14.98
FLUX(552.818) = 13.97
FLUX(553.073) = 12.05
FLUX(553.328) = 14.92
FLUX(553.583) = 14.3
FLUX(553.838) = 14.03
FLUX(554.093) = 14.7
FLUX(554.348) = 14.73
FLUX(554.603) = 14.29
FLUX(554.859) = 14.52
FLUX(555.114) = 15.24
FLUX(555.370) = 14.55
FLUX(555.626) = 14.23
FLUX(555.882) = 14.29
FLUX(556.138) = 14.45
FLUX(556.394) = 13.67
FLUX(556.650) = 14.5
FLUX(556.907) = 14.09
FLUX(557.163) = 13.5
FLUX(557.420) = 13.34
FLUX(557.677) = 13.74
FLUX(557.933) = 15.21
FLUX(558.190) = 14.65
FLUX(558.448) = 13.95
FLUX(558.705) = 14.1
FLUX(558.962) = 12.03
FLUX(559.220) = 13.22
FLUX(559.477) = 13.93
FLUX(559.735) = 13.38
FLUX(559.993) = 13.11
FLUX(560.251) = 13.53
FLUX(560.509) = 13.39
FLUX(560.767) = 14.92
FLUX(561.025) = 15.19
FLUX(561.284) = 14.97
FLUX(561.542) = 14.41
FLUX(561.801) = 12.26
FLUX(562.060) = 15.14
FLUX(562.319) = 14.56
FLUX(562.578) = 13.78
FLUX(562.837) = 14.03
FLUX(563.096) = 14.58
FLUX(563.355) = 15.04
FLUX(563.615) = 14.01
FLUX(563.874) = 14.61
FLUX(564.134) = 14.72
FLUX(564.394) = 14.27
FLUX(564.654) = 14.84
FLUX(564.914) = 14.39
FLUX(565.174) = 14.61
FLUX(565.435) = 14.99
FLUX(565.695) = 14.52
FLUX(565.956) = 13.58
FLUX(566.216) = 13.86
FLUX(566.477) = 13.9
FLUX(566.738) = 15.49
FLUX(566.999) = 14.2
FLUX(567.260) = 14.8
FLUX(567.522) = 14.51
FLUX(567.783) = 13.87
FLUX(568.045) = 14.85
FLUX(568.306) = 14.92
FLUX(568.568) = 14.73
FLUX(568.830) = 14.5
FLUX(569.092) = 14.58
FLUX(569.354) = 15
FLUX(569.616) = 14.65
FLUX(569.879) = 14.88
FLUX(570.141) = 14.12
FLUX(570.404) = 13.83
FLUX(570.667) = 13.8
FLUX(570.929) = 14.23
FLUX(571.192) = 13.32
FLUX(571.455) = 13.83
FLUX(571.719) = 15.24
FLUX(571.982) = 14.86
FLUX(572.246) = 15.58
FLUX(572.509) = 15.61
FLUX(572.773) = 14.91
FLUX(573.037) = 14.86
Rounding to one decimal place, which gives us 5.8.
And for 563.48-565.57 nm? 2.9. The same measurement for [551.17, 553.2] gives 9.7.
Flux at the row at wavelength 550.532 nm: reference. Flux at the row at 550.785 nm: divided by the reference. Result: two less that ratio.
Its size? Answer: 1.06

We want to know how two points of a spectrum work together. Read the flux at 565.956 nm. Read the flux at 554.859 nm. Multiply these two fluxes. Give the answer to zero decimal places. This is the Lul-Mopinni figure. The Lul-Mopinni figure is 197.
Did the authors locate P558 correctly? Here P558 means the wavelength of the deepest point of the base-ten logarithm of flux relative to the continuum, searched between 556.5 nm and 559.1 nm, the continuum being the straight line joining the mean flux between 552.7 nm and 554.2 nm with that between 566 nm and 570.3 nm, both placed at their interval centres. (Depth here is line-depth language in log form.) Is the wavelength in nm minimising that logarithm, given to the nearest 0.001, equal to 558.962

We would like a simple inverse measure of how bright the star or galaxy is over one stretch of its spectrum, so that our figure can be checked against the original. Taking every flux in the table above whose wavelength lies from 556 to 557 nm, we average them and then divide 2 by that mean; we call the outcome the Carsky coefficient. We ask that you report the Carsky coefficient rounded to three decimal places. 0.141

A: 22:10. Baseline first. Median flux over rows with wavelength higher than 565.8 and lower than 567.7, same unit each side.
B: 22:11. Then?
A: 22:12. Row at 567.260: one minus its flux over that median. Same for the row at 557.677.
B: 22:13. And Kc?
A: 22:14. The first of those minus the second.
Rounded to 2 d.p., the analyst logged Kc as -0.07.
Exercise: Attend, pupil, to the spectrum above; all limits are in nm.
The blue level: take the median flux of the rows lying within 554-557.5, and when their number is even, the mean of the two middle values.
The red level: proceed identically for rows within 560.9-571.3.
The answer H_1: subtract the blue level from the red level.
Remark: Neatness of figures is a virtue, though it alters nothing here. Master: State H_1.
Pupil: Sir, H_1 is 0.17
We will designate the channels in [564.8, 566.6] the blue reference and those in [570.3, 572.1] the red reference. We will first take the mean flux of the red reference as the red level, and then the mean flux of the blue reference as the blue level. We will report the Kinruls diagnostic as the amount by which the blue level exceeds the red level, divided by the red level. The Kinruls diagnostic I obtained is 0.007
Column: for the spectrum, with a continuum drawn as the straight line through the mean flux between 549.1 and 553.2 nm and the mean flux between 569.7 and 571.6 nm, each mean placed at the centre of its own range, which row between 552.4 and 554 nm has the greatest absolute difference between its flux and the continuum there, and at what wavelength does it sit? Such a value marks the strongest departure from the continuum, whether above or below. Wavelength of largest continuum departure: 553.073 nm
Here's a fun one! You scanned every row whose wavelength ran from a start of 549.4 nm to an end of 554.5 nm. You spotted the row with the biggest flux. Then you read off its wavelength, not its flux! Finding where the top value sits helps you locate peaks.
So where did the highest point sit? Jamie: 552.309 nm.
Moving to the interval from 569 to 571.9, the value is 571.719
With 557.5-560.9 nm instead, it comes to 557.933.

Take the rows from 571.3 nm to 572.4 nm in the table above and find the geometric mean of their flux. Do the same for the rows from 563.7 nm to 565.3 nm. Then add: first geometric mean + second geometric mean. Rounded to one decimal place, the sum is 29.4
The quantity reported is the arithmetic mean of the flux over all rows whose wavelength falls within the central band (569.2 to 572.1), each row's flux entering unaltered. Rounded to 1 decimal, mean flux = 14.3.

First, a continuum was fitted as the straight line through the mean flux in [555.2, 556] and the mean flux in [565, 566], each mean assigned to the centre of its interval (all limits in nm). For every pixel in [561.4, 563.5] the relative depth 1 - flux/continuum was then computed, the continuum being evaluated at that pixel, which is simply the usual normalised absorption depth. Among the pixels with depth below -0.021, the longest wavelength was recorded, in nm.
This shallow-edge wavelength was 563.355 nm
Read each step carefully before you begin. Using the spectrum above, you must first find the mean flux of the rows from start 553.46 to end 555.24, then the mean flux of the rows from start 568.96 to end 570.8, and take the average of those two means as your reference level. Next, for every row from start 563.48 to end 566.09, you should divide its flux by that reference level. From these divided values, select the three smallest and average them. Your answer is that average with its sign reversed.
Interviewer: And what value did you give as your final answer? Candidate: -0.964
